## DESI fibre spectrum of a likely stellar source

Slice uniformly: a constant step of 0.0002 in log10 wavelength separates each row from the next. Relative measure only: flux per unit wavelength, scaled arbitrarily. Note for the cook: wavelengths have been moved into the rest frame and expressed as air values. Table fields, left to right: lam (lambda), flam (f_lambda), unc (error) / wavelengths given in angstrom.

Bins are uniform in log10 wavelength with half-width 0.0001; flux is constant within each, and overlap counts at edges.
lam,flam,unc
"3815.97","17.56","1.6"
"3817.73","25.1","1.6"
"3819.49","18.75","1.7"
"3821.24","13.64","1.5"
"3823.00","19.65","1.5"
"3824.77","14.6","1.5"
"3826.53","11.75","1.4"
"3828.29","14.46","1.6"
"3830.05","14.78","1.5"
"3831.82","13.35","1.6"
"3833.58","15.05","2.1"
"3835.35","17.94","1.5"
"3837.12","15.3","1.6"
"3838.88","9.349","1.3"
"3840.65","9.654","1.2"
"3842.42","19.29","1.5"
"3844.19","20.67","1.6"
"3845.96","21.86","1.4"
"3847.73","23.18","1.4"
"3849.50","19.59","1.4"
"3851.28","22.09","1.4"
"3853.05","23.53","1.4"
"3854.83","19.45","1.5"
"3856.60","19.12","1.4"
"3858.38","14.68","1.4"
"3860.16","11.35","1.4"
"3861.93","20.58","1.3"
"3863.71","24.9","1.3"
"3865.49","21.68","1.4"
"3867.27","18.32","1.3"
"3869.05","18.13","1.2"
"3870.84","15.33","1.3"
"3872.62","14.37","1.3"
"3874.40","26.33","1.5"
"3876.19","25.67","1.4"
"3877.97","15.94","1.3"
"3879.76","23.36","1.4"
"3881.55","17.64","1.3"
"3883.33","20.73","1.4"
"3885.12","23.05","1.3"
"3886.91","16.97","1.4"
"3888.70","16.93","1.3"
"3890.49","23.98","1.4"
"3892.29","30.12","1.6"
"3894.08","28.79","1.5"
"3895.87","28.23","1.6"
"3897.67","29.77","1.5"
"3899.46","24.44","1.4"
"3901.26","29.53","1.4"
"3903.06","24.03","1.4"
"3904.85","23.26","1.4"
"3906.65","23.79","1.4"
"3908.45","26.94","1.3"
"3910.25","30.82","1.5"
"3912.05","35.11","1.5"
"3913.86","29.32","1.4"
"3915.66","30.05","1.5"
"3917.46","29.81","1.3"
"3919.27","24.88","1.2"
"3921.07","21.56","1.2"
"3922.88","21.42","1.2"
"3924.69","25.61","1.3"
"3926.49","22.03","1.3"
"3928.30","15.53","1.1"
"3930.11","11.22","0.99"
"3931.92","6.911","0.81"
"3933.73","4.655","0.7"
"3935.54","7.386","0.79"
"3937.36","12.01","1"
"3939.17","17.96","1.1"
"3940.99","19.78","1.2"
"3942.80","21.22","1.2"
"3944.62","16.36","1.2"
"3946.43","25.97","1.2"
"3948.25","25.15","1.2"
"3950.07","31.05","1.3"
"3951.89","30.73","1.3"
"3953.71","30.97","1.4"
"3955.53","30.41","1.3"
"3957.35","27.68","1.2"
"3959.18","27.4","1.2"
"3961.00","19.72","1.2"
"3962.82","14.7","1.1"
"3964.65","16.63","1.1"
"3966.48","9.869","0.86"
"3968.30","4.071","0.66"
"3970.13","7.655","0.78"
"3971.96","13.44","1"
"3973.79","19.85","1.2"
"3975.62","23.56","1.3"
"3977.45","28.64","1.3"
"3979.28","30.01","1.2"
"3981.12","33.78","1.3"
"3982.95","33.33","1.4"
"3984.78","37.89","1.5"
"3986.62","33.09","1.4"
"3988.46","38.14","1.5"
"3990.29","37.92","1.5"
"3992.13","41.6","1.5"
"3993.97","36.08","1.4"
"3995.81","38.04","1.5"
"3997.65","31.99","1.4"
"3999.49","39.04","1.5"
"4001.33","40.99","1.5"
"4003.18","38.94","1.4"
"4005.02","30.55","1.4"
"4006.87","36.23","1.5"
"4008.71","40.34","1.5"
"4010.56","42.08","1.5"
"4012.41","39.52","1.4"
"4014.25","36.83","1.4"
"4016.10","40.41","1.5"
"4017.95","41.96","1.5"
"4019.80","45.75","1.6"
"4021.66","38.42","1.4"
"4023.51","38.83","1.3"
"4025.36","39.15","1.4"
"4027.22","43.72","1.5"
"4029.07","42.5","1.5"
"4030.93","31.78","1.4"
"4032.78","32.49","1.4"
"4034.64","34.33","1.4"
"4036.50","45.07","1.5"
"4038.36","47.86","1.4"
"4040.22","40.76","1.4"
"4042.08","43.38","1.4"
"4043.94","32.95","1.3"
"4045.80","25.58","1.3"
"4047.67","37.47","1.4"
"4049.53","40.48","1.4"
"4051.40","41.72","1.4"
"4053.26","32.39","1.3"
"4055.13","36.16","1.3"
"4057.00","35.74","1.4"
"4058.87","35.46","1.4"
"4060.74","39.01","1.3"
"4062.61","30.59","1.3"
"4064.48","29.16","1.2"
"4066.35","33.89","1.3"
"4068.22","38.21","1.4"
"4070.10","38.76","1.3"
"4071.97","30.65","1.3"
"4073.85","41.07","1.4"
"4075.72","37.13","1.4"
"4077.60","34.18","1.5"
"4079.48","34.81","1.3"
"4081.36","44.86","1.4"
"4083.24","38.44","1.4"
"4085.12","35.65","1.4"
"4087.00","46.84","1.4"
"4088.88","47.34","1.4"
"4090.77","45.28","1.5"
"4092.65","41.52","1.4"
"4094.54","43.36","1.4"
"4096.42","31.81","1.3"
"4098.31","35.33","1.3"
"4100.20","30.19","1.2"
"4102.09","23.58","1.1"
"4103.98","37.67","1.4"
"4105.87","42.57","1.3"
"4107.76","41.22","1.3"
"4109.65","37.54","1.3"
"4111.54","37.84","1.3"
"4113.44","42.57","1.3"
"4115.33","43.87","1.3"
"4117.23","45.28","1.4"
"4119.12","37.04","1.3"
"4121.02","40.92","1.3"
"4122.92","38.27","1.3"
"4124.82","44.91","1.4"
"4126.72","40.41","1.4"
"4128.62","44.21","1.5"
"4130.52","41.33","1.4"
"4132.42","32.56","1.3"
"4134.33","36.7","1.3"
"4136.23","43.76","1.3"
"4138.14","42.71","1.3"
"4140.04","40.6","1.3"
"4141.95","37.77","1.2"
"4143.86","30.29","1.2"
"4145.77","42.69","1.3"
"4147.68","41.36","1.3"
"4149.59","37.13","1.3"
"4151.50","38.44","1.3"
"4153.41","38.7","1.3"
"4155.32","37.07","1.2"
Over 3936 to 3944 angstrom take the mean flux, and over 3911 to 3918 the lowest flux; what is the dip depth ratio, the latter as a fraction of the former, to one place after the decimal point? 1.7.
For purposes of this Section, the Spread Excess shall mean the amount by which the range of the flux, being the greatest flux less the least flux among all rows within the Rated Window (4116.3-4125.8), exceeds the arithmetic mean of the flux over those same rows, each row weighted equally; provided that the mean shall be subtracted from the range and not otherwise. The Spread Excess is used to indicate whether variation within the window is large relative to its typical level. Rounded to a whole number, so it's -33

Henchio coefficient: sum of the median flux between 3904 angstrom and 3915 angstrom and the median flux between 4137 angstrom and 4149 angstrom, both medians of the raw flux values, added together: 69.1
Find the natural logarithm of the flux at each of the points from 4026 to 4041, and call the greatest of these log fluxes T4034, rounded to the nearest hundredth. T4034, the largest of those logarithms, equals 3.87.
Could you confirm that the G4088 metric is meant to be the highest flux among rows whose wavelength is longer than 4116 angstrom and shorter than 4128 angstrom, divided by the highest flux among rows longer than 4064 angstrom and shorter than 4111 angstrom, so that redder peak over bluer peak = 0.96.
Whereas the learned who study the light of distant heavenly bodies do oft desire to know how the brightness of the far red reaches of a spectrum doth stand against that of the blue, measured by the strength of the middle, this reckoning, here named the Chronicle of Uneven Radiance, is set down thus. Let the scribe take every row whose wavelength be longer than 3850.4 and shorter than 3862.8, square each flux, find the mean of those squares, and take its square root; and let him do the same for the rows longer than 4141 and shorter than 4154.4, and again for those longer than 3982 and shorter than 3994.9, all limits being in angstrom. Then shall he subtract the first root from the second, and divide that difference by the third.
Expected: 0.52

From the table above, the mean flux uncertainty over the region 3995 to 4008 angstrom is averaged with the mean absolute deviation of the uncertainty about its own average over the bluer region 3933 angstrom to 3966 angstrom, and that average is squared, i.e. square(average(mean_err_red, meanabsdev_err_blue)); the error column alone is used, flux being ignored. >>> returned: 0.62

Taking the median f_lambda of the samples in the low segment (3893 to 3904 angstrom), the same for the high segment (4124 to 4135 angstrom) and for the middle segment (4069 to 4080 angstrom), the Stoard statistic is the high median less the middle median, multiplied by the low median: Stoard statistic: 140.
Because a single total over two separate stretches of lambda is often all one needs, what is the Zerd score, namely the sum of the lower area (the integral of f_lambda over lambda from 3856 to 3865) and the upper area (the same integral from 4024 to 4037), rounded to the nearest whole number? 661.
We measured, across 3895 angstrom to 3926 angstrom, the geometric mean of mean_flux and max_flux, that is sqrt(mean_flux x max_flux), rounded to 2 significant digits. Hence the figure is 31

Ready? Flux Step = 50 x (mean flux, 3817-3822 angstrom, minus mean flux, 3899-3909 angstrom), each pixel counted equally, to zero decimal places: -308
